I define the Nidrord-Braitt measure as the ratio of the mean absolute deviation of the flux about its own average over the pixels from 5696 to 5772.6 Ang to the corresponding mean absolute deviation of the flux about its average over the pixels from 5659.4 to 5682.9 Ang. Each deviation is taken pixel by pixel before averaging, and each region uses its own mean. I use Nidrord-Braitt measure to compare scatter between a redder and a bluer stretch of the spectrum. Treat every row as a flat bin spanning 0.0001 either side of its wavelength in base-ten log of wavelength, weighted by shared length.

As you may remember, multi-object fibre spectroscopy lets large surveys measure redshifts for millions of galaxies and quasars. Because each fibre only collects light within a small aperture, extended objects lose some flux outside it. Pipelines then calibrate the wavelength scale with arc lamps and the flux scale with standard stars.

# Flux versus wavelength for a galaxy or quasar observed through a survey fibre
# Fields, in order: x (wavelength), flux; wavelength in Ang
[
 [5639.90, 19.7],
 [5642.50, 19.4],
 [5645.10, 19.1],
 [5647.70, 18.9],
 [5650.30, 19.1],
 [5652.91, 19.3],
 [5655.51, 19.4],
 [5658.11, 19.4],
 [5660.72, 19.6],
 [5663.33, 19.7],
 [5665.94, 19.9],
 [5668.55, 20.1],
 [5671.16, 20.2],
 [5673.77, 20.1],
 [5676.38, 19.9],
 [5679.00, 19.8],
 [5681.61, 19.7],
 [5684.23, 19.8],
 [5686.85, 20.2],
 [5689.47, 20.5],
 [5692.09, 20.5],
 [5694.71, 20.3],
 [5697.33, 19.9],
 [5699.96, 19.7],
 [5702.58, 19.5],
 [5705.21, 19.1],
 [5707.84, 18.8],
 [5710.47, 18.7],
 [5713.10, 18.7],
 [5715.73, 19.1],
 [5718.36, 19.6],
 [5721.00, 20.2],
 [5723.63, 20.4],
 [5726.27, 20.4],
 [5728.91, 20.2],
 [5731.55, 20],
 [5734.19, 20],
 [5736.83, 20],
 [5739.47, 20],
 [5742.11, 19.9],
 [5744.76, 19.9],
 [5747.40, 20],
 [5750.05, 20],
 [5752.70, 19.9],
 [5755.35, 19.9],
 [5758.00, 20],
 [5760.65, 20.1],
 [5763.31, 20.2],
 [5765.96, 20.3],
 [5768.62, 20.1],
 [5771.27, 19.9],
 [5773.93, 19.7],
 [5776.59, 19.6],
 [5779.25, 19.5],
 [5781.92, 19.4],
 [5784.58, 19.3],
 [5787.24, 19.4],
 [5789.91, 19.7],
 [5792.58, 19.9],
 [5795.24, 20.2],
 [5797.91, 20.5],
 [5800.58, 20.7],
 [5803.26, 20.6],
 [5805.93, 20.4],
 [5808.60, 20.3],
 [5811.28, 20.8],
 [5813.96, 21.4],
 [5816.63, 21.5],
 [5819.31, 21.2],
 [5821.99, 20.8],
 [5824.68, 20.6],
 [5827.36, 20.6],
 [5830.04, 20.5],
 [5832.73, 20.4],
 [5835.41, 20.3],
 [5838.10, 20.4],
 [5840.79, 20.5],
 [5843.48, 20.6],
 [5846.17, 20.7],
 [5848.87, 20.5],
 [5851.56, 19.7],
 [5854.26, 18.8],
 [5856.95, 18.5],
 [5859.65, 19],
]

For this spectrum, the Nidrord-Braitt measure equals 2.2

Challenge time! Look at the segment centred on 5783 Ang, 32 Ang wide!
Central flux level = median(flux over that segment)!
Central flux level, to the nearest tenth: 19.7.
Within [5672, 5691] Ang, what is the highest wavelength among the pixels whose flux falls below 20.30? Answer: 5686.85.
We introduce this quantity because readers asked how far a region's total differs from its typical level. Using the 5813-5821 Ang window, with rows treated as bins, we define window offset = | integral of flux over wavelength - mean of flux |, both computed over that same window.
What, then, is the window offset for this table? 150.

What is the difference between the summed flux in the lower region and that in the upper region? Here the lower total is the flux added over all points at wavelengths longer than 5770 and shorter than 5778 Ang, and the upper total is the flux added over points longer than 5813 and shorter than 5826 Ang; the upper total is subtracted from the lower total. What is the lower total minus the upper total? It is -46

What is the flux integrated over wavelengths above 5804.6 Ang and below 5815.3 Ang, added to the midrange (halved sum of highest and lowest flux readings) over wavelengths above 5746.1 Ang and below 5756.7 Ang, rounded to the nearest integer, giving 242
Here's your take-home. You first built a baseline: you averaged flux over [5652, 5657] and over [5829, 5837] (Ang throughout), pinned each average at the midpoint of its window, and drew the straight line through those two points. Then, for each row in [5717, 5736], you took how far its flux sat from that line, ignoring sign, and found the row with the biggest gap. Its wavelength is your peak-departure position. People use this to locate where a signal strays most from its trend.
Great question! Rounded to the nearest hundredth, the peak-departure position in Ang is 5723.63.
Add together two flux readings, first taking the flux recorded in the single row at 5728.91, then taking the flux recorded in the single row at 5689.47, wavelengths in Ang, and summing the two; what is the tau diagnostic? 40.7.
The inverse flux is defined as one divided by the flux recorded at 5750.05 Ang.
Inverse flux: 0.0500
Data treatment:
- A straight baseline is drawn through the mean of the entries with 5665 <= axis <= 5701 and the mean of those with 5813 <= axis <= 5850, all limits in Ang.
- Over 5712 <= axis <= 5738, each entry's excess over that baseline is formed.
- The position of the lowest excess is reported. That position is 5713.10 Ang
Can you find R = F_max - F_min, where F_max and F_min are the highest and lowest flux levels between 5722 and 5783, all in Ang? 1.0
